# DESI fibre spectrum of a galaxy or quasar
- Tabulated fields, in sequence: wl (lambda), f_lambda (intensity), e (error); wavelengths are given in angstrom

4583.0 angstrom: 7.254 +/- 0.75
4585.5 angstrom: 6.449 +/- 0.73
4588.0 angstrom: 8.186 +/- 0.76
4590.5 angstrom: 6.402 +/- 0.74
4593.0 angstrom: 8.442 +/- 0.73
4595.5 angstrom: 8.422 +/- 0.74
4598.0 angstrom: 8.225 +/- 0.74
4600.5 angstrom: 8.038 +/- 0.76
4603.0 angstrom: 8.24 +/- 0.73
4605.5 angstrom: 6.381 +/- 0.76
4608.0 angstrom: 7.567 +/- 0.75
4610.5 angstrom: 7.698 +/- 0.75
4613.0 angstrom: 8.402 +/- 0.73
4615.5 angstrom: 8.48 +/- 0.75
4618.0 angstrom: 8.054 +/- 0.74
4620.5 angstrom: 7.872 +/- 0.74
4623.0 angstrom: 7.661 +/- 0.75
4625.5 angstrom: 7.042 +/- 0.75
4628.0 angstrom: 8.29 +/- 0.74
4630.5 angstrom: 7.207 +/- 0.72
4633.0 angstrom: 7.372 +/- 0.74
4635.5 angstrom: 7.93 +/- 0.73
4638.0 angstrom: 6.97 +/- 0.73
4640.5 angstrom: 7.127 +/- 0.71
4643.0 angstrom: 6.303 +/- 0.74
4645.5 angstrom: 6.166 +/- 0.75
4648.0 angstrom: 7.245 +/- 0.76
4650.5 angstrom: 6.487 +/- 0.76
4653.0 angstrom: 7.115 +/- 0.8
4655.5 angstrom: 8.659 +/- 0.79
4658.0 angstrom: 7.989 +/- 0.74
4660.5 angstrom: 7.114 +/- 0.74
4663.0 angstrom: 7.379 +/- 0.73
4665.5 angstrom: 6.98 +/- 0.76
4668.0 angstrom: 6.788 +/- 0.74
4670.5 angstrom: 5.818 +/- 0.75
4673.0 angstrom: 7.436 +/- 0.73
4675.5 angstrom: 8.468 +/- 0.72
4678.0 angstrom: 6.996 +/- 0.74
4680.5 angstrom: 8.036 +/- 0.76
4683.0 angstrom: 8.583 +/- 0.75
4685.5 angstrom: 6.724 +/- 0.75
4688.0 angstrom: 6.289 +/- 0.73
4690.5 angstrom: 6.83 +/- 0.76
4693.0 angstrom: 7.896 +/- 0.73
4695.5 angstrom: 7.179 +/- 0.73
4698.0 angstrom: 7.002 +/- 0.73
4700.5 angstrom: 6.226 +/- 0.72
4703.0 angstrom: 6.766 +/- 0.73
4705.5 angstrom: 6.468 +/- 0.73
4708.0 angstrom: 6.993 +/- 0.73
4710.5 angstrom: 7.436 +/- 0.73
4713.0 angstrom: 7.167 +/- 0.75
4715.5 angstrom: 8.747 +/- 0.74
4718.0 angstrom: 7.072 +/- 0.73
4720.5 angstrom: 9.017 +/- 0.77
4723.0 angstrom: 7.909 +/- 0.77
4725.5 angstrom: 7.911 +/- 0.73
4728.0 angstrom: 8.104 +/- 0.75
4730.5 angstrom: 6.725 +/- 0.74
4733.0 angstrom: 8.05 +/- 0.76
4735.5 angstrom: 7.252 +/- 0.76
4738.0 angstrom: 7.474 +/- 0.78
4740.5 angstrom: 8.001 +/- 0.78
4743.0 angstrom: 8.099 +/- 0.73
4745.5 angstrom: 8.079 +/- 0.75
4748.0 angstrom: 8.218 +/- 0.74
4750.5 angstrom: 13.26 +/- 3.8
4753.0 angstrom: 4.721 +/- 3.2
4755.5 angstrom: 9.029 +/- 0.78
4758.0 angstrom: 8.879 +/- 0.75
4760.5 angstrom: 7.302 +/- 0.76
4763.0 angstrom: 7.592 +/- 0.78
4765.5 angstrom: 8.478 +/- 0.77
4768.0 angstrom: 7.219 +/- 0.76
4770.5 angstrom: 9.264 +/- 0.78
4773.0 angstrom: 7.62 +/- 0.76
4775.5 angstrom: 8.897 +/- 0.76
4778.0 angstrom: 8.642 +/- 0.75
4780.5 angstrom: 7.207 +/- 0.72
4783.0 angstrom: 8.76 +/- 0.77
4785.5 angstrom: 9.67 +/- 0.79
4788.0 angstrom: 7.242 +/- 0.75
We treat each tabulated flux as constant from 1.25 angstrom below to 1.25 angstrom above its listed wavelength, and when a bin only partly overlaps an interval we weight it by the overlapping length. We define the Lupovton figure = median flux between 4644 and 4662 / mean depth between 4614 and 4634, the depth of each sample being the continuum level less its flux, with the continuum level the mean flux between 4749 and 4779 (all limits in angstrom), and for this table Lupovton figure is 11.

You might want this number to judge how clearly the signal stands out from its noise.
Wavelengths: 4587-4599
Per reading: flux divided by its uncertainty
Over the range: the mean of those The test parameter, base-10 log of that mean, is 1.03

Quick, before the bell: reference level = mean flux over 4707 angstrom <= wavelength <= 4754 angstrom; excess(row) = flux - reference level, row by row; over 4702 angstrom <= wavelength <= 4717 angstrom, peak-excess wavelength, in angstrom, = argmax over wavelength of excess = 4715.5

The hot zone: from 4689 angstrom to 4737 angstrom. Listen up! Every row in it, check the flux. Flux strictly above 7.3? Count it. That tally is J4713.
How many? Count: 8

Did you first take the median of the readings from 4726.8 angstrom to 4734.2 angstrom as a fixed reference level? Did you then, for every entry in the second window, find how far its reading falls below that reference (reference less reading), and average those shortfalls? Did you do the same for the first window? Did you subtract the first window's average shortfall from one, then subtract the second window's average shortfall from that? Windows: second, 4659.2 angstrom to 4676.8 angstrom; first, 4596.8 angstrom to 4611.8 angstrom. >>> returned -0.3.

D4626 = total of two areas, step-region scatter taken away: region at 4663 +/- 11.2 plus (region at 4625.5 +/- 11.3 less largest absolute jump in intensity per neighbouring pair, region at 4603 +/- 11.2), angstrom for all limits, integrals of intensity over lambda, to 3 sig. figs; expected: 336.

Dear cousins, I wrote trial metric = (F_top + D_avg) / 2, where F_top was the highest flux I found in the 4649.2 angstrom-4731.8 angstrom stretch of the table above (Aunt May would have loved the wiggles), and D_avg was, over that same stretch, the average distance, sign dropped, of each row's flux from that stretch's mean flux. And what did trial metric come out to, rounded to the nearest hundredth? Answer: 4.83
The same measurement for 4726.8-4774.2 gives 7.09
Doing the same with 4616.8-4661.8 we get 4.60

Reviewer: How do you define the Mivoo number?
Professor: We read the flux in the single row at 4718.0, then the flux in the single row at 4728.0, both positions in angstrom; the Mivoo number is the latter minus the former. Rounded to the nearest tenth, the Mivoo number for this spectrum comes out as 1.0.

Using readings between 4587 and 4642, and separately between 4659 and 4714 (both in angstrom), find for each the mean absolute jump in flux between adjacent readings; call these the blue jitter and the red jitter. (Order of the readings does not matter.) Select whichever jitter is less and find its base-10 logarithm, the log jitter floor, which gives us -0.176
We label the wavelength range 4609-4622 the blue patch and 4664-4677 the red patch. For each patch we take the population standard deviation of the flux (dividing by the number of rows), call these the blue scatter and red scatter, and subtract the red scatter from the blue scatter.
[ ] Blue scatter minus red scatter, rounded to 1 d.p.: -0.6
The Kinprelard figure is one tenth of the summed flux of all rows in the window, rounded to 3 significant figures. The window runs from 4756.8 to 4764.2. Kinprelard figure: 2.38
